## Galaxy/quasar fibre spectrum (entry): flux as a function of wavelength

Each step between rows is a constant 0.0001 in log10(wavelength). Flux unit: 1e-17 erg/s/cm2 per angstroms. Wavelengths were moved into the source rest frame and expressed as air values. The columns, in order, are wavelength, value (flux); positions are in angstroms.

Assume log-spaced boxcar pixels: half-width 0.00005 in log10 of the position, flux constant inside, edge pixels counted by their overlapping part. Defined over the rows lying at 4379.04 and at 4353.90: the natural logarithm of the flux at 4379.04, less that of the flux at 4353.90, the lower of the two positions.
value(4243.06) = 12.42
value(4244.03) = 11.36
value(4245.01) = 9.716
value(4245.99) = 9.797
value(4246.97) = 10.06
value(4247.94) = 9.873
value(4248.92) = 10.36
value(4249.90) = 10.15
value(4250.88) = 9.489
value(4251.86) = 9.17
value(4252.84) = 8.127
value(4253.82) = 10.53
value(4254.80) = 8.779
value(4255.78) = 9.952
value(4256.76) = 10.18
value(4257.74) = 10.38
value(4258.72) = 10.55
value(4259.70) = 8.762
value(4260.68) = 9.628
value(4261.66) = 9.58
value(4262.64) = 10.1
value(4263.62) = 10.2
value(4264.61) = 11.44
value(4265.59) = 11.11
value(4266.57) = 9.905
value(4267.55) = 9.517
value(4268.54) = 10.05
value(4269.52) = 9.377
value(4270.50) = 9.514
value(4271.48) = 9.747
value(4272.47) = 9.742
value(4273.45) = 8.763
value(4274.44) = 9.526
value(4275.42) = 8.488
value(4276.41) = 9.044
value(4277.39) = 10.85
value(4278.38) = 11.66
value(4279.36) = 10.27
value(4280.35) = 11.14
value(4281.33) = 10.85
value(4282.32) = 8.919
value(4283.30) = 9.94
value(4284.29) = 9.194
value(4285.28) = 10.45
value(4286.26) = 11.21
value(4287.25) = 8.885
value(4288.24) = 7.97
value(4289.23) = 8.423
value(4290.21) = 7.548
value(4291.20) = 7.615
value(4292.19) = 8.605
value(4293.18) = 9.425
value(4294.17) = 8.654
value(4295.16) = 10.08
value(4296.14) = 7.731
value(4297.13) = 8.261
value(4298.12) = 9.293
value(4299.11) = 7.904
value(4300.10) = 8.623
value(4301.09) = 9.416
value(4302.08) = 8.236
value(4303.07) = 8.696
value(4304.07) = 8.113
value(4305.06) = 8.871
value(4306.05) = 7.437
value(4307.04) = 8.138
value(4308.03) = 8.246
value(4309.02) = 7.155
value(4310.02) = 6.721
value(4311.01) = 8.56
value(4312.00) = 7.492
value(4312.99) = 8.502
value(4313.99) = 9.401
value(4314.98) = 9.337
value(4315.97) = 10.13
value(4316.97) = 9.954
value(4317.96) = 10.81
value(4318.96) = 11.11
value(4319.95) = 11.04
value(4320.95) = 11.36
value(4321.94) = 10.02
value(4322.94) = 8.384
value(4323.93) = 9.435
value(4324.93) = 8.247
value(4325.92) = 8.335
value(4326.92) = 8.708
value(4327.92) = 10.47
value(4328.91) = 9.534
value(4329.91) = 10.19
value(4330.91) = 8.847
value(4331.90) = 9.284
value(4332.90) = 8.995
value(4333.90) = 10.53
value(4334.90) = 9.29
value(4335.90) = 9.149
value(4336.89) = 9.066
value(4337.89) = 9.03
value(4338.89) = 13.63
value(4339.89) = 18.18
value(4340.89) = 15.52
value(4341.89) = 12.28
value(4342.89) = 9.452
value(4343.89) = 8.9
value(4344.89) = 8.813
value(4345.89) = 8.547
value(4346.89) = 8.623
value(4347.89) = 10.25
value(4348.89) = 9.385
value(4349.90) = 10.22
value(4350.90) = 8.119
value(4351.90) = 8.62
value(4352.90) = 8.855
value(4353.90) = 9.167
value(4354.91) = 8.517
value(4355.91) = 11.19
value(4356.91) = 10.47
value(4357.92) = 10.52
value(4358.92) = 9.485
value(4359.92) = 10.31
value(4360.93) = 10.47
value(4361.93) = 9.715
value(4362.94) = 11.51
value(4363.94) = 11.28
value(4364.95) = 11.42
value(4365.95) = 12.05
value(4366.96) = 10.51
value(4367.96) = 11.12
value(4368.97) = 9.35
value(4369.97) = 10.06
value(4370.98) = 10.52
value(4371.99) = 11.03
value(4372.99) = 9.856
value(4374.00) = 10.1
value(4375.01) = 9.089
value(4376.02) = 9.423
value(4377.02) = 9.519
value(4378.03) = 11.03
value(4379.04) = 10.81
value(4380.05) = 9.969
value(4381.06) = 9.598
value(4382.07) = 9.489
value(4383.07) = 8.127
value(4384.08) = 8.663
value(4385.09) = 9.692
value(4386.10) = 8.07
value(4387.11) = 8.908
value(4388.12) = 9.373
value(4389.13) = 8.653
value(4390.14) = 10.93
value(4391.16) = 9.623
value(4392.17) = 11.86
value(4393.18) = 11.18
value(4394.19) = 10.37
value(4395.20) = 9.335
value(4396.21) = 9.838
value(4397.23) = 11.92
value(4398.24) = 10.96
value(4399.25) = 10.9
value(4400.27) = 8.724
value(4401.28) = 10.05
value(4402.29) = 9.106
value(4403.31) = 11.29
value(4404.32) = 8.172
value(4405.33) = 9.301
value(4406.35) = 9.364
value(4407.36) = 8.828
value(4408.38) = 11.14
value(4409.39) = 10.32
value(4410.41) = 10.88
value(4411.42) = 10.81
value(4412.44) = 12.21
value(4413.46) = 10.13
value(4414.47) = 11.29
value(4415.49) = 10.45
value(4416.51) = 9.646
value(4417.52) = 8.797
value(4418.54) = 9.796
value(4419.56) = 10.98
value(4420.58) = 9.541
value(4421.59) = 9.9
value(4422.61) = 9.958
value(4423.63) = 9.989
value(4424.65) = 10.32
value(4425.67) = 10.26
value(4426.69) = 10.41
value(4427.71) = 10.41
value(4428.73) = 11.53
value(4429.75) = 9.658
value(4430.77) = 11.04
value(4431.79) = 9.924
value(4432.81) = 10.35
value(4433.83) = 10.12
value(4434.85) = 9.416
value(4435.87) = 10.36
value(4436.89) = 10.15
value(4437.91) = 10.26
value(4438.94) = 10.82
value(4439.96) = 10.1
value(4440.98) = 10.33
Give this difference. 0.16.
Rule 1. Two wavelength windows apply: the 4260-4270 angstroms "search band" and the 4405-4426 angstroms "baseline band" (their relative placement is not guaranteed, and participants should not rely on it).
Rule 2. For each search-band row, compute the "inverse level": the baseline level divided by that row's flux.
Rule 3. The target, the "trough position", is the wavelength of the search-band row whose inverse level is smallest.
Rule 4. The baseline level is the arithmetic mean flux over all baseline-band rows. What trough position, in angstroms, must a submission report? 4264.61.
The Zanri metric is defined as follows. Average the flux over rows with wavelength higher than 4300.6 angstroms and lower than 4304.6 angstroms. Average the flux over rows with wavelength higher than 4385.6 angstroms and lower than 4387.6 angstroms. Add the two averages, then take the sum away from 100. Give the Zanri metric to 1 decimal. 82.9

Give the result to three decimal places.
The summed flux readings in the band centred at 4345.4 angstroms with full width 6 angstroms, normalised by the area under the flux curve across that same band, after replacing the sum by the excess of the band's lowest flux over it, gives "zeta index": -0.843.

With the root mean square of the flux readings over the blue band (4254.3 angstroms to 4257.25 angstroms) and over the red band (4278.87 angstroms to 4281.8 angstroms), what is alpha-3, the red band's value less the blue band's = 1.1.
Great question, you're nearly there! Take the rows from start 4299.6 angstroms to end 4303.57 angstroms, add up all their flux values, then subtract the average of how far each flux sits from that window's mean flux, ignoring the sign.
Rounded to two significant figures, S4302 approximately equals 35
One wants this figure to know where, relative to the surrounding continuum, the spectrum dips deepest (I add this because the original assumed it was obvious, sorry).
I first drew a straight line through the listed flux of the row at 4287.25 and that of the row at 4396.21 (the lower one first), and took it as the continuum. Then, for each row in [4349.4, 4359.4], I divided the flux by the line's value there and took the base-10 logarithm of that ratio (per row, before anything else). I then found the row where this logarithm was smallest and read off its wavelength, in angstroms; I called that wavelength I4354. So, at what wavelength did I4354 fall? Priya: 4350.90 angstroms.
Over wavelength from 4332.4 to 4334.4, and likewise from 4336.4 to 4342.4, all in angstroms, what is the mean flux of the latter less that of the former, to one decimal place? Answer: 3.2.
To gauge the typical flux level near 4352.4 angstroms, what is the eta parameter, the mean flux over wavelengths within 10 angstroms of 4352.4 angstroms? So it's 9.48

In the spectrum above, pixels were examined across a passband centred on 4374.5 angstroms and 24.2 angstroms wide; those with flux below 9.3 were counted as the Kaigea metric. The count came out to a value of 4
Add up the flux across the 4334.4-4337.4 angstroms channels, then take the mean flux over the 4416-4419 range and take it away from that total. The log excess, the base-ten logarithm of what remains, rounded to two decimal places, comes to 1.26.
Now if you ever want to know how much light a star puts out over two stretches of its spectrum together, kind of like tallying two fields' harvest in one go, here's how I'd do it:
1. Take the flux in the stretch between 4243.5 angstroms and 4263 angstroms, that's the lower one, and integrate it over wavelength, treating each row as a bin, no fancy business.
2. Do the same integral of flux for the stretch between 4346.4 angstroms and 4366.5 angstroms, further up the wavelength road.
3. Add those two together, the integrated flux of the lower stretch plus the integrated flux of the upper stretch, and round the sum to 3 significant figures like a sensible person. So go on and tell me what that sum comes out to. 393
